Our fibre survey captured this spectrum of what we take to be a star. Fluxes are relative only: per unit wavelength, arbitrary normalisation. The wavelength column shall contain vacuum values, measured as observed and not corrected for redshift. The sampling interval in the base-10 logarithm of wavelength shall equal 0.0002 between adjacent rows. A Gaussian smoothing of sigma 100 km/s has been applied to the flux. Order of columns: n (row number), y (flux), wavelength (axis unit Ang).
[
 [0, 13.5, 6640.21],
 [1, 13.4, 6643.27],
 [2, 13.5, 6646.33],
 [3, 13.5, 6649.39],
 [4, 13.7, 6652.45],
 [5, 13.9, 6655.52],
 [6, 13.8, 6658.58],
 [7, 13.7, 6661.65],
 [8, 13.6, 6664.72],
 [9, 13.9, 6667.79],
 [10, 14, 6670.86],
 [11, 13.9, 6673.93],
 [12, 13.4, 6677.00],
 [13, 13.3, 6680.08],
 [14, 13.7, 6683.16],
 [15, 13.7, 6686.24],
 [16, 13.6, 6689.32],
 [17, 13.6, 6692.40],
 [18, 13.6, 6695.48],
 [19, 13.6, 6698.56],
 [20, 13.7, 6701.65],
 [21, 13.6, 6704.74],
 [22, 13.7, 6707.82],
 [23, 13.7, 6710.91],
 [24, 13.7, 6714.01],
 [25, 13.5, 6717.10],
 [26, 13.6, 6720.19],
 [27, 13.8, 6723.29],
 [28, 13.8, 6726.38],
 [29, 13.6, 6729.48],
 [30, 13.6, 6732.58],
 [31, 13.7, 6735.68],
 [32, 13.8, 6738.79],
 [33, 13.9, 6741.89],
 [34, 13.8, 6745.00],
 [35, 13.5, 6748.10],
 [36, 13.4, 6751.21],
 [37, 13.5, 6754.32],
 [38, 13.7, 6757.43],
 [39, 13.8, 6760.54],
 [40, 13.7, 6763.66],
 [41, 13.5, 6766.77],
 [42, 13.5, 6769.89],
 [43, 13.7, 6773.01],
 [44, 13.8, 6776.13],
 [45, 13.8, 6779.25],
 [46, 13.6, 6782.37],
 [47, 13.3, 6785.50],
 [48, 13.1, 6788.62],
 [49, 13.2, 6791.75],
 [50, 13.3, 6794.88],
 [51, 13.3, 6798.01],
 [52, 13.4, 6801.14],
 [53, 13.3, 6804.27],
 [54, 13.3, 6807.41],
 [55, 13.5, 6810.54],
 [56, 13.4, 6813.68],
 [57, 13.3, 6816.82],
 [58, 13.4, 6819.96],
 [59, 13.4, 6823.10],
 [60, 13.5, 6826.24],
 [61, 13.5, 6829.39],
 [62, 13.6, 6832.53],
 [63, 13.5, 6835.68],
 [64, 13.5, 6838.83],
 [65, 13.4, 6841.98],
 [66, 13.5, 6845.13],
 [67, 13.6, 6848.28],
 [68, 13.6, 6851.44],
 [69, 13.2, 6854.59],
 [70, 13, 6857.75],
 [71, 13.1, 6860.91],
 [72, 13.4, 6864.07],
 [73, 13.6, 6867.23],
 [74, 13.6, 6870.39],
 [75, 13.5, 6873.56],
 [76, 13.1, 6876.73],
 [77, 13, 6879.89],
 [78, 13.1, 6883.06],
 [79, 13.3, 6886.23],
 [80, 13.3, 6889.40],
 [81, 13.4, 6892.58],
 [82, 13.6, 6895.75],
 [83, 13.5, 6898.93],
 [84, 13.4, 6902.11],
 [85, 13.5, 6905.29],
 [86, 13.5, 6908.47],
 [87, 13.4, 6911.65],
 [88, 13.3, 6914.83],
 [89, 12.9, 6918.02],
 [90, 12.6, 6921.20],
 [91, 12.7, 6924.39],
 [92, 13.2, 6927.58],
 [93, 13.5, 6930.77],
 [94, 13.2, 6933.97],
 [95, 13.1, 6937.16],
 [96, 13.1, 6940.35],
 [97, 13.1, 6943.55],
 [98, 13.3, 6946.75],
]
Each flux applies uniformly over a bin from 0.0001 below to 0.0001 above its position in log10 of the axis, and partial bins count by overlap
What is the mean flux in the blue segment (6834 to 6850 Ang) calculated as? 13.5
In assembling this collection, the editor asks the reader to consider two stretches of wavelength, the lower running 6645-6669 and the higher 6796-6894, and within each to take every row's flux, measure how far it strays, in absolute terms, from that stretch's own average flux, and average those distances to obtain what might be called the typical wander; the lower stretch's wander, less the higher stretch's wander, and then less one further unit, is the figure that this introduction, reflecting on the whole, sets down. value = -1.02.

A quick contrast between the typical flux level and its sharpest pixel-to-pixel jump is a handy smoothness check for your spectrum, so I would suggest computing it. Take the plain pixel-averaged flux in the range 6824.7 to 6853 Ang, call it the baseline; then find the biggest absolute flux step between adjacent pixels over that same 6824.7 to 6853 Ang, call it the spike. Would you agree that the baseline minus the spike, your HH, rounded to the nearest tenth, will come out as 13.4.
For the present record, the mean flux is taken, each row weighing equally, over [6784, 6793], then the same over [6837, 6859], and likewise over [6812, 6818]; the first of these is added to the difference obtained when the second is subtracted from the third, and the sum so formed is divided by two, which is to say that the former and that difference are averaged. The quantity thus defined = 6.6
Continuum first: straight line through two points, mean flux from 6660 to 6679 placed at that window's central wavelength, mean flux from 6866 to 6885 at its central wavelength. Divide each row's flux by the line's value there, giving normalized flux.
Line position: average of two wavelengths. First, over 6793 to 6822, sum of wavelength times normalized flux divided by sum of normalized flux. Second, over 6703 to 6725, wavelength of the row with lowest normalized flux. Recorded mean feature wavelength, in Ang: 6762.3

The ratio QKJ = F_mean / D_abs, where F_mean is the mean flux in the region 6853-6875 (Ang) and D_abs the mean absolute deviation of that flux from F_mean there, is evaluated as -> 64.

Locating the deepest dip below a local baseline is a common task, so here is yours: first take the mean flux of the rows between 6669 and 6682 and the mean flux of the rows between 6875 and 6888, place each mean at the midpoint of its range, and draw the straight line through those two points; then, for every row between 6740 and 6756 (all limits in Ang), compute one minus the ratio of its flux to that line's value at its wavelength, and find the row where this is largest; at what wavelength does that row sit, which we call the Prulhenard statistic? 6751.21 Ang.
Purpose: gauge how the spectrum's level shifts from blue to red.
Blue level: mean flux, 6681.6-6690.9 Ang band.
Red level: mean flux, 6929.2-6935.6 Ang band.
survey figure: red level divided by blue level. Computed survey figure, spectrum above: 0.98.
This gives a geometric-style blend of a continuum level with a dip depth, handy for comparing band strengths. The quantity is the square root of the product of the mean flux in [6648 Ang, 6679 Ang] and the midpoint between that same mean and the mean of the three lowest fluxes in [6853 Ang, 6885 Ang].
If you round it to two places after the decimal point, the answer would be 13.56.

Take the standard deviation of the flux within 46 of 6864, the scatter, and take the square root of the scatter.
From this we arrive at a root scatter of 0.43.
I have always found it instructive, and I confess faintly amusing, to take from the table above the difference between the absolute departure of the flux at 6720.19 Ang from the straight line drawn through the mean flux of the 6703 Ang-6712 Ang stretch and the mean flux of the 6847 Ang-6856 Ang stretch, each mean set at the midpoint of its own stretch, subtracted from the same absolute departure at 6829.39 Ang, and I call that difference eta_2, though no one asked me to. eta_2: -0.05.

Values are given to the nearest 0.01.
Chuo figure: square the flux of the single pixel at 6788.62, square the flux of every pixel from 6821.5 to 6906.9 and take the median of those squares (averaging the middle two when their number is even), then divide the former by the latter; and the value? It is 0.94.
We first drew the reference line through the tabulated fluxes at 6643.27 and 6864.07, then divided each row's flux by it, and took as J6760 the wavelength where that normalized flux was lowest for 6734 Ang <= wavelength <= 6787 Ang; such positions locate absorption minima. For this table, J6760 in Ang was 6785.50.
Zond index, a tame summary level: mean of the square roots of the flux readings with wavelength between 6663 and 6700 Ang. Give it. 3.70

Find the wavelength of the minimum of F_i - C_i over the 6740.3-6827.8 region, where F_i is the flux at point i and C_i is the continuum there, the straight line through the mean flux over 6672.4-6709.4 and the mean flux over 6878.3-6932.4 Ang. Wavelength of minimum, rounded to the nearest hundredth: 6788.62 Ang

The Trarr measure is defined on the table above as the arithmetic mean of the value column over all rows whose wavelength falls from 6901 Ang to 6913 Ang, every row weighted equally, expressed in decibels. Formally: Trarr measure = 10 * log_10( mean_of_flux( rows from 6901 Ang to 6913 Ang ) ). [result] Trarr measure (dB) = 11.3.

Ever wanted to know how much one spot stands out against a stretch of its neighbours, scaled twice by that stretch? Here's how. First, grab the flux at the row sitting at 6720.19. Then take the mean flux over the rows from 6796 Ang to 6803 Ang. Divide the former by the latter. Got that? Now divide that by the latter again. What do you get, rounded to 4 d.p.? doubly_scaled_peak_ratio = 0.0763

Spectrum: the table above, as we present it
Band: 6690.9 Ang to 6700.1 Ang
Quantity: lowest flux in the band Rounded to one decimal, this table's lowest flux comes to 13.6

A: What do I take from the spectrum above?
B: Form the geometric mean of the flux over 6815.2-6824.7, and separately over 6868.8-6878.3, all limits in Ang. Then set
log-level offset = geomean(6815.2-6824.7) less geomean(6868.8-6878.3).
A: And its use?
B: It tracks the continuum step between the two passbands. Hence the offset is -0.03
